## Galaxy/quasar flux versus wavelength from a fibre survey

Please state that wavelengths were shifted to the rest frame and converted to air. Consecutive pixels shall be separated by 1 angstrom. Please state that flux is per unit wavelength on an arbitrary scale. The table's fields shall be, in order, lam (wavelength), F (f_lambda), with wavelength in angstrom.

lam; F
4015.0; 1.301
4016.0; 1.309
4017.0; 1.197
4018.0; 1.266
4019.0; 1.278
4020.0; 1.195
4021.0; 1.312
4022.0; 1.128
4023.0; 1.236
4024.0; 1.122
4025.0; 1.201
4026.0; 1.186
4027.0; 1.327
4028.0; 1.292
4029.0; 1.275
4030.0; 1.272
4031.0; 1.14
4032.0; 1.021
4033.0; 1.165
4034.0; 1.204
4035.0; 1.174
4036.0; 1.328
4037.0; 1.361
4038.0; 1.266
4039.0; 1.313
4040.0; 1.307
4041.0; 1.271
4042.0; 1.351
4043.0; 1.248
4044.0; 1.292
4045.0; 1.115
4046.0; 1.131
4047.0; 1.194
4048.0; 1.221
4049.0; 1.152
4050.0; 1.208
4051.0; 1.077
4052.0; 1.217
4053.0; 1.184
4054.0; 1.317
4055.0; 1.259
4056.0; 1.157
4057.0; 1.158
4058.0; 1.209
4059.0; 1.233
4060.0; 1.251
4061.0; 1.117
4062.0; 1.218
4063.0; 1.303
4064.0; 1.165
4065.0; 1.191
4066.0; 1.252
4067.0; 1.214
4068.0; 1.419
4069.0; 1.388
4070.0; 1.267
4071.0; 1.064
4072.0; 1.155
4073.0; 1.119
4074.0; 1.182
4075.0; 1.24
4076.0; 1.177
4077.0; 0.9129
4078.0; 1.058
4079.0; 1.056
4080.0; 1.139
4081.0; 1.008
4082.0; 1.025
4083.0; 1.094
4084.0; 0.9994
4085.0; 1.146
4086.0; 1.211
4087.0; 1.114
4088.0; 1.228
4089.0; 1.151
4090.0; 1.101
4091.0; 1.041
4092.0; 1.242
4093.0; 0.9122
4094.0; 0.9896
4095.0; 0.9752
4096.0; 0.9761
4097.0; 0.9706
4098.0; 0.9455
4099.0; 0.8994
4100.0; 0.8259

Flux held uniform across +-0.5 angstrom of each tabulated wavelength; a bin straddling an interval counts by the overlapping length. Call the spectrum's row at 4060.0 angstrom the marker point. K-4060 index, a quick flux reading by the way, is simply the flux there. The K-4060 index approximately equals 1.251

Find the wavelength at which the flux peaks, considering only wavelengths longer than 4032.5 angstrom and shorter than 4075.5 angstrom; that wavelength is 4068.0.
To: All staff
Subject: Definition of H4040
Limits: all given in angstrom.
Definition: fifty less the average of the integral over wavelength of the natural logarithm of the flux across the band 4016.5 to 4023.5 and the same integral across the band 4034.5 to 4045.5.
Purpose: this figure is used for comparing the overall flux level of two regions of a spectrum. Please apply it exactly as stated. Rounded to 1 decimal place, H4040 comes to 48.0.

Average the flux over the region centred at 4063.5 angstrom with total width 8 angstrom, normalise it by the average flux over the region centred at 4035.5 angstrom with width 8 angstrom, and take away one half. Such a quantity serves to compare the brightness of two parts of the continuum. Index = 0.49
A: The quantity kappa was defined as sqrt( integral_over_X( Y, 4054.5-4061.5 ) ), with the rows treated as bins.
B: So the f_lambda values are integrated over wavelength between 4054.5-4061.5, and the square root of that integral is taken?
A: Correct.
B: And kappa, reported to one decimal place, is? 2.9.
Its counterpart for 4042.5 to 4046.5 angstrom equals 2.2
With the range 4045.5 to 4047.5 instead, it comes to 1.5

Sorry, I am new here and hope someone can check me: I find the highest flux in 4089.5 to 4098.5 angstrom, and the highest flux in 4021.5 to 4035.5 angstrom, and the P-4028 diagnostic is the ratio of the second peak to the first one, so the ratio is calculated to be 1.07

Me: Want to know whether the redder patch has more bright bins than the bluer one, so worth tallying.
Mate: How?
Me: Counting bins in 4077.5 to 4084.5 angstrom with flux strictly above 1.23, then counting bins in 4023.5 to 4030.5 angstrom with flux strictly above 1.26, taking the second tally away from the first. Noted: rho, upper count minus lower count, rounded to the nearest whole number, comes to -4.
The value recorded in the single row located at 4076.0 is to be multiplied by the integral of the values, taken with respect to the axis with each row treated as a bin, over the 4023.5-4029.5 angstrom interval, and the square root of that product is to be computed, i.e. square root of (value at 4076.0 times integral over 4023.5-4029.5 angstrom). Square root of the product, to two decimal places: 2.95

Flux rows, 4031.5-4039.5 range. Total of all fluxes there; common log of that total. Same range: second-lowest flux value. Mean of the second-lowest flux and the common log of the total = 1.08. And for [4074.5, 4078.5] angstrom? 0.85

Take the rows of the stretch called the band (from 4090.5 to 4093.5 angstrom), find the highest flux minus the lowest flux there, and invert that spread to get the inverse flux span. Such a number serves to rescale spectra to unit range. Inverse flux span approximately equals 3.0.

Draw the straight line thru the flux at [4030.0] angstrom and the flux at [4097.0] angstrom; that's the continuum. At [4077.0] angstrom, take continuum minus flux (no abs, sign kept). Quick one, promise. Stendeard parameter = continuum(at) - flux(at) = 0.15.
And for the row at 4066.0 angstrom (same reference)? -0.14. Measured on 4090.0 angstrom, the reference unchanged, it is -0.10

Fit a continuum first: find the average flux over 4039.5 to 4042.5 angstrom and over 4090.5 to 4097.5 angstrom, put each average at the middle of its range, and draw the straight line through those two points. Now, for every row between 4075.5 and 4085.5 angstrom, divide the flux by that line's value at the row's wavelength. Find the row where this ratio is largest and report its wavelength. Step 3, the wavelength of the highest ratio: 4085.0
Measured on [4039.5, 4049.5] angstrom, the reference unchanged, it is 4042.0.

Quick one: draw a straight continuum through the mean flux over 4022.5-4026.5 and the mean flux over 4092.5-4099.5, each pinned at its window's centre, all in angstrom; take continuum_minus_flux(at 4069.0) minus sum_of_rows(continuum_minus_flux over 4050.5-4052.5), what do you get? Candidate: -0.25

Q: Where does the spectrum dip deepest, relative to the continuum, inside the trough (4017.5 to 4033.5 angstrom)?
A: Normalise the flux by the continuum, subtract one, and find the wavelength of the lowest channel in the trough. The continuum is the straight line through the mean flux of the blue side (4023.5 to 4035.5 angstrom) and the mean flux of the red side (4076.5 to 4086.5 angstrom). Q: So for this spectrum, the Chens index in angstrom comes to 4032.0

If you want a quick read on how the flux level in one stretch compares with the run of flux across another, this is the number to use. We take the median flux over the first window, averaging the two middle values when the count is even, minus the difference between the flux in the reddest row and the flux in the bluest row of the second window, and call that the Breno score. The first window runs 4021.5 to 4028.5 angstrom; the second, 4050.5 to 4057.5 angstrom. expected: 1.12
